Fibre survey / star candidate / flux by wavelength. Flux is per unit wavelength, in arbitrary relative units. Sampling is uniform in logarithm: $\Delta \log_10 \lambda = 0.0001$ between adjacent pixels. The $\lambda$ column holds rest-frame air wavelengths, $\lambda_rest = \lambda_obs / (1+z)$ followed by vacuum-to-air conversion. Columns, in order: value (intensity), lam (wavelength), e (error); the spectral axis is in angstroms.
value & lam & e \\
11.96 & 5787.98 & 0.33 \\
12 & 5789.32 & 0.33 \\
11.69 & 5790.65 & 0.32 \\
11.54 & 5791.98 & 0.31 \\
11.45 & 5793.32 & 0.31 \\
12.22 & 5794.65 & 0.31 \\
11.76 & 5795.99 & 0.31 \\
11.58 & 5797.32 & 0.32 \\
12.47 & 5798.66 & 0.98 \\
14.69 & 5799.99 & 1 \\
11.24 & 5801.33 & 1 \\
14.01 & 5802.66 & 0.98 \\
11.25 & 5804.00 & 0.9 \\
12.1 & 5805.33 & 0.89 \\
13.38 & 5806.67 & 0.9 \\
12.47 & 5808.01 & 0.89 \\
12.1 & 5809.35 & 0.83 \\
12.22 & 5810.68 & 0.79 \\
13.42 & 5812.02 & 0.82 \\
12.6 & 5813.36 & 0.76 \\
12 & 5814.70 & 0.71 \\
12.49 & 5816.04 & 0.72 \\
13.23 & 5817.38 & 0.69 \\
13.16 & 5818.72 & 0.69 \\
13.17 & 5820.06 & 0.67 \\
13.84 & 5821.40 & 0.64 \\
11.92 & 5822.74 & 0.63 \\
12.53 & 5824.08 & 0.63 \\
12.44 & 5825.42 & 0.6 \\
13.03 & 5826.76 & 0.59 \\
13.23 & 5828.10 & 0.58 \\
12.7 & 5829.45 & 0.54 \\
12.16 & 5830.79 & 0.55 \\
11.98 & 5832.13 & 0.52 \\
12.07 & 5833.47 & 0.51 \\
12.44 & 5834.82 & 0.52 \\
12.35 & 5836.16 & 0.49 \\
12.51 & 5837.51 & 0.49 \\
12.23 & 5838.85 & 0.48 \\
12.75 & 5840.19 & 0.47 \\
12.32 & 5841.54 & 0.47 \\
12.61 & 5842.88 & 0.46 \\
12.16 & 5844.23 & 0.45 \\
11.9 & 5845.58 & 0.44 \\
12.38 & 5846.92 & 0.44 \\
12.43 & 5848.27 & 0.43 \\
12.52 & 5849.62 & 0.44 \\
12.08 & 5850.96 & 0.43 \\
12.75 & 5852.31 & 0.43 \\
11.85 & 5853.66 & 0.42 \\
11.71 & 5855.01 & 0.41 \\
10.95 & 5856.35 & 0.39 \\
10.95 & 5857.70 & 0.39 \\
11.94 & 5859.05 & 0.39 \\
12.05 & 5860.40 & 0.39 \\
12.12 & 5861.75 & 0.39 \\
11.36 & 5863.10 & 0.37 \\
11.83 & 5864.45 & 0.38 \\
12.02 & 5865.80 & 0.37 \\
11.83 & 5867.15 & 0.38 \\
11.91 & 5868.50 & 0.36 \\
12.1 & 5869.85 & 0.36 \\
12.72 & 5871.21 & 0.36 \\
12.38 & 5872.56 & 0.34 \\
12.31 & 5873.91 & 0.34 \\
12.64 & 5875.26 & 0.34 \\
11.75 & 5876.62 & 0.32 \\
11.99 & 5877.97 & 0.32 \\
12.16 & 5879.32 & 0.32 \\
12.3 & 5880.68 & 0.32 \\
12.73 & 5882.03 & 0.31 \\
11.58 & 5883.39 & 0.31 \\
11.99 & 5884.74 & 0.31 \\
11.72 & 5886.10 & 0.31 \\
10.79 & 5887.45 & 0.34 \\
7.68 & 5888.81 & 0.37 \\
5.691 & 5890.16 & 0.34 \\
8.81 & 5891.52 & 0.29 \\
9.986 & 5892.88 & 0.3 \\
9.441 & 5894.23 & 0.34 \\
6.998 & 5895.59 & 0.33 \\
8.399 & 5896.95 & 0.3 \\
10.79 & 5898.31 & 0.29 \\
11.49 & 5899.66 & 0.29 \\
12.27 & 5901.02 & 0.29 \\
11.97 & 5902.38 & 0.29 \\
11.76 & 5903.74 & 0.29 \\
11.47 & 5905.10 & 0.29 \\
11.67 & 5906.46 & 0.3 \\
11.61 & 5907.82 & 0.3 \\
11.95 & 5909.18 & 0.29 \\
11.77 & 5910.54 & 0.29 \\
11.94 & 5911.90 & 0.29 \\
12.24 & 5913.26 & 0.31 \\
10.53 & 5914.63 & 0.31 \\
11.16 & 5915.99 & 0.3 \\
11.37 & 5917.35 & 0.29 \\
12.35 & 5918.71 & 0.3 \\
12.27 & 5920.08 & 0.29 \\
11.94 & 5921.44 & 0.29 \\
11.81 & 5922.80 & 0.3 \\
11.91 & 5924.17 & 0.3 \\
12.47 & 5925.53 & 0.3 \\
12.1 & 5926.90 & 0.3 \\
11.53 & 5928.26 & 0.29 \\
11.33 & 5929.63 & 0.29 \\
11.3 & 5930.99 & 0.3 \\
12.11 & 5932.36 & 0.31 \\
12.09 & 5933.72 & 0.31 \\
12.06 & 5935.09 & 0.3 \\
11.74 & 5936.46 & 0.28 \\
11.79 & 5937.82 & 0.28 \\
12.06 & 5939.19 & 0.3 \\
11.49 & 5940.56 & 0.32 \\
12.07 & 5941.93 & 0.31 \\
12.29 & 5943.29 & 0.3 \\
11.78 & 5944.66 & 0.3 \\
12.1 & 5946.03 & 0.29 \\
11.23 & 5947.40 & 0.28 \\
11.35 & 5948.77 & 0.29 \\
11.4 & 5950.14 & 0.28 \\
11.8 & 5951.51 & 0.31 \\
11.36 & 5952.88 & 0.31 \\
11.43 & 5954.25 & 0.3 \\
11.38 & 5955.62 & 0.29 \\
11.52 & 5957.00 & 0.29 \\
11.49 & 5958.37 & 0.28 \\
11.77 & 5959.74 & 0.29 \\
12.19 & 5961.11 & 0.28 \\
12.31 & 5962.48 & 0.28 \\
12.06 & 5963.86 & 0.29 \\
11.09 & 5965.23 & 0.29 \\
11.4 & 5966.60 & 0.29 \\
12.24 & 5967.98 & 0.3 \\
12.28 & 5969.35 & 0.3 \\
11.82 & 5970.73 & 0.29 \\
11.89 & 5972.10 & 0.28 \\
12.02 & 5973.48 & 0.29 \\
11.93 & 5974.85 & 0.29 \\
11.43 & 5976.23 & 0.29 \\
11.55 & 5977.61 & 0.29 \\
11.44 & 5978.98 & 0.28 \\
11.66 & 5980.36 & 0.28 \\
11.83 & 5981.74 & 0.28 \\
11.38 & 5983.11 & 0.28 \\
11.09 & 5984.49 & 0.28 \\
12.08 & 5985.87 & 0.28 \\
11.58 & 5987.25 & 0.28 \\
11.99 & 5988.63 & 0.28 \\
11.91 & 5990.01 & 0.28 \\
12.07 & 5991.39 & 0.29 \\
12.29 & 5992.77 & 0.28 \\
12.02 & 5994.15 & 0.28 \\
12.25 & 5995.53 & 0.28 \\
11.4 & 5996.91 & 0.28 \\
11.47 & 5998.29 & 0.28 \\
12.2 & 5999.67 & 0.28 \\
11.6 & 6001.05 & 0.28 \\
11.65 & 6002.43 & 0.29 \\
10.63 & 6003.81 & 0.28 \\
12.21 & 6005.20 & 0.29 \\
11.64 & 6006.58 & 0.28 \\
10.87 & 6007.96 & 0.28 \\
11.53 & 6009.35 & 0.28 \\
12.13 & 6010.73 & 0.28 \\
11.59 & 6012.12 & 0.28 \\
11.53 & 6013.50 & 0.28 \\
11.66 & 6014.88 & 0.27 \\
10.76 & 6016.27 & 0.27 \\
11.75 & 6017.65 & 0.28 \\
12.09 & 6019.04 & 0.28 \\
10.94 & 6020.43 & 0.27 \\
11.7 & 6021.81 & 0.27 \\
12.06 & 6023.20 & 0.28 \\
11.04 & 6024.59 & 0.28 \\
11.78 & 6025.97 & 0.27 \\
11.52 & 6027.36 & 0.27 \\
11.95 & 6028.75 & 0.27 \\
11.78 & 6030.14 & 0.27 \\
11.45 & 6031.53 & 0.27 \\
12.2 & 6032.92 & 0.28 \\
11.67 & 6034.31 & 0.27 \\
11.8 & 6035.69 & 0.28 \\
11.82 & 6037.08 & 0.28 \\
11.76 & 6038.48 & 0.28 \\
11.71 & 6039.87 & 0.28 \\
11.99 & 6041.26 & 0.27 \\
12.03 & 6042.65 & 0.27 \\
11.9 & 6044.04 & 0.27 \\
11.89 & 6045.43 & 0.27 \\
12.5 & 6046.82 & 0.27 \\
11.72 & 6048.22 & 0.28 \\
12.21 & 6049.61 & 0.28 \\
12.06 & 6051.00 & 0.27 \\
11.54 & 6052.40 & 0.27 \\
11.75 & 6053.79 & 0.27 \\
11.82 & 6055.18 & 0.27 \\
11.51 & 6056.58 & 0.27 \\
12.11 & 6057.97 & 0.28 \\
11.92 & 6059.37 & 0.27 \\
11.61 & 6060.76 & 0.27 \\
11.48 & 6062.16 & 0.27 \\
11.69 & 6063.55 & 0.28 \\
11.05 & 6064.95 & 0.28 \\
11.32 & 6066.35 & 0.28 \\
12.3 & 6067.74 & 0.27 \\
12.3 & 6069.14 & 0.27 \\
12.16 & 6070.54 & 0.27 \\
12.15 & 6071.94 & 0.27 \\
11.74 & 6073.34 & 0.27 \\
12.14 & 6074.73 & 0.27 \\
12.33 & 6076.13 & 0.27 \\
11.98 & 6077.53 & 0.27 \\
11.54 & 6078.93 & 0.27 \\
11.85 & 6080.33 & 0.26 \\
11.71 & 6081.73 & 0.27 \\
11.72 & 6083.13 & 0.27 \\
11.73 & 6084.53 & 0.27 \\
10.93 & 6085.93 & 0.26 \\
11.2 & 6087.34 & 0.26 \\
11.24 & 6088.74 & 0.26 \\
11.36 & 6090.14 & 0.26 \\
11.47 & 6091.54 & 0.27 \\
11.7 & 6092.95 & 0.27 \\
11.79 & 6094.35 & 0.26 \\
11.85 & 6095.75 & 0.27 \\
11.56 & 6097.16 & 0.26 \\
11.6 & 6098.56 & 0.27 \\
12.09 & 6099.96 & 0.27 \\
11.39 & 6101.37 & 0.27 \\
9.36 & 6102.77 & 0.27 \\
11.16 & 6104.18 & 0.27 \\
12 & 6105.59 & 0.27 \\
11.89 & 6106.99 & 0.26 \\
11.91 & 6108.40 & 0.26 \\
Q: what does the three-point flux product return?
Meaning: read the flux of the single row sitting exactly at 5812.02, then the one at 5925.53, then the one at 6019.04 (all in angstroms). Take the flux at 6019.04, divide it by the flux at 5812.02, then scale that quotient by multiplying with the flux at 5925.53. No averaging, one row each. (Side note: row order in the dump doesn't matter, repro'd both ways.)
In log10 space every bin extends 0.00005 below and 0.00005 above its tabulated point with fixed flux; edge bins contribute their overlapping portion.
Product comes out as 11.2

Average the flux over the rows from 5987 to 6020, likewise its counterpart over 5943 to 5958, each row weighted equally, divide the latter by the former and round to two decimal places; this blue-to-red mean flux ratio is 0.99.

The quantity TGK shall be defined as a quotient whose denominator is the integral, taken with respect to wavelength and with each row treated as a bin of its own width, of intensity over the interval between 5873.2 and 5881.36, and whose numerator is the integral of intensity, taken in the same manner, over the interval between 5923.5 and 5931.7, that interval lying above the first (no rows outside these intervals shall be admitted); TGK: 0.97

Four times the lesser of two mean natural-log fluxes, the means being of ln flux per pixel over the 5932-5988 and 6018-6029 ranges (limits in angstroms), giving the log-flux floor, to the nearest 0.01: 9.81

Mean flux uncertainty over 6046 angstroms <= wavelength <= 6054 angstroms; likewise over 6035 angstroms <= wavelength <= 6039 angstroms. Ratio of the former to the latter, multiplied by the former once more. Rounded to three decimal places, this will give 0.267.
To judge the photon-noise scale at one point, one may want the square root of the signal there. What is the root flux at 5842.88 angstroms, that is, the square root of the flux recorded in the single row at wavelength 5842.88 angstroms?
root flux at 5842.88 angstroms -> 3.55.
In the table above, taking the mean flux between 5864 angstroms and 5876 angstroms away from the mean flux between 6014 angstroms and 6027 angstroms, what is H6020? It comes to -0.66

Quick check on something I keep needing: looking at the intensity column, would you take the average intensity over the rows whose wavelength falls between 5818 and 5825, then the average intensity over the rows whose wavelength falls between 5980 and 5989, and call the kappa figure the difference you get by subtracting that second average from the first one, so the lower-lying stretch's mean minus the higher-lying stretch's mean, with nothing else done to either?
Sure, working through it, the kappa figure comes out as 1.3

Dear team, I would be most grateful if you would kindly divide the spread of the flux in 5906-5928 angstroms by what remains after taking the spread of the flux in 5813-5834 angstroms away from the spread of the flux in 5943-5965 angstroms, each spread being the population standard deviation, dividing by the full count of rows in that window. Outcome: -2.5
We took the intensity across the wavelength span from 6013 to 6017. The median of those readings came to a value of 11.5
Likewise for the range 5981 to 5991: 11.8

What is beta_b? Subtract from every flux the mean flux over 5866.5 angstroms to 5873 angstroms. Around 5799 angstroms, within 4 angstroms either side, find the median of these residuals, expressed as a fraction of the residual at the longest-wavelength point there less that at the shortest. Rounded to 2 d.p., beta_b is -0.03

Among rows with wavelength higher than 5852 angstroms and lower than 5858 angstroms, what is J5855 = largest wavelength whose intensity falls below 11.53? 5857.70 angstroms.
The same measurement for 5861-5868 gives 5863.10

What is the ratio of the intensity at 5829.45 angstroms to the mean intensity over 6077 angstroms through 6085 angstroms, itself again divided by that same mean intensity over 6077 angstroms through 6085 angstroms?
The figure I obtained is 0.0919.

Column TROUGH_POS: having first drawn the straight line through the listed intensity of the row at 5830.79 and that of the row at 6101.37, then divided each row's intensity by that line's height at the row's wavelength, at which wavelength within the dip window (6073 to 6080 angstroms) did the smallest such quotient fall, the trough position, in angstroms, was 6078.93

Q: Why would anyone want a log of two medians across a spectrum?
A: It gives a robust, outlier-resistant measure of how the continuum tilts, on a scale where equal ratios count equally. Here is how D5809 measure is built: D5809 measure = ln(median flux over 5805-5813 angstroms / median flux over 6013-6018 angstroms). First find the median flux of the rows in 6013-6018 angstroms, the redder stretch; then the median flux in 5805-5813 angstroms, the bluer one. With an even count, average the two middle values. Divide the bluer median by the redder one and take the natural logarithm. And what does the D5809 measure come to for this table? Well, 0.063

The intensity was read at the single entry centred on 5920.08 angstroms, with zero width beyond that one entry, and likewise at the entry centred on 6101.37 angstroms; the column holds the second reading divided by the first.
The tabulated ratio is 0.93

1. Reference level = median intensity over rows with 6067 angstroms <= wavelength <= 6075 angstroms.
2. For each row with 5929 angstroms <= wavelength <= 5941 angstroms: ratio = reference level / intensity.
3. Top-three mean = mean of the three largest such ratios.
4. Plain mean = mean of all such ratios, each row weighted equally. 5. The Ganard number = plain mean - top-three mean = -0.036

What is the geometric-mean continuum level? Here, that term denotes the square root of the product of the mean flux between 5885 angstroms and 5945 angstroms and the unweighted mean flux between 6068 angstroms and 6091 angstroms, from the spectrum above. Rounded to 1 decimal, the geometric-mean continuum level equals 11.5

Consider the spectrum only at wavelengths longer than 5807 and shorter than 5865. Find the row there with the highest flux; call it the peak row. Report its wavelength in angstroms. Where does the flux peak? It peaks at 5821.40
